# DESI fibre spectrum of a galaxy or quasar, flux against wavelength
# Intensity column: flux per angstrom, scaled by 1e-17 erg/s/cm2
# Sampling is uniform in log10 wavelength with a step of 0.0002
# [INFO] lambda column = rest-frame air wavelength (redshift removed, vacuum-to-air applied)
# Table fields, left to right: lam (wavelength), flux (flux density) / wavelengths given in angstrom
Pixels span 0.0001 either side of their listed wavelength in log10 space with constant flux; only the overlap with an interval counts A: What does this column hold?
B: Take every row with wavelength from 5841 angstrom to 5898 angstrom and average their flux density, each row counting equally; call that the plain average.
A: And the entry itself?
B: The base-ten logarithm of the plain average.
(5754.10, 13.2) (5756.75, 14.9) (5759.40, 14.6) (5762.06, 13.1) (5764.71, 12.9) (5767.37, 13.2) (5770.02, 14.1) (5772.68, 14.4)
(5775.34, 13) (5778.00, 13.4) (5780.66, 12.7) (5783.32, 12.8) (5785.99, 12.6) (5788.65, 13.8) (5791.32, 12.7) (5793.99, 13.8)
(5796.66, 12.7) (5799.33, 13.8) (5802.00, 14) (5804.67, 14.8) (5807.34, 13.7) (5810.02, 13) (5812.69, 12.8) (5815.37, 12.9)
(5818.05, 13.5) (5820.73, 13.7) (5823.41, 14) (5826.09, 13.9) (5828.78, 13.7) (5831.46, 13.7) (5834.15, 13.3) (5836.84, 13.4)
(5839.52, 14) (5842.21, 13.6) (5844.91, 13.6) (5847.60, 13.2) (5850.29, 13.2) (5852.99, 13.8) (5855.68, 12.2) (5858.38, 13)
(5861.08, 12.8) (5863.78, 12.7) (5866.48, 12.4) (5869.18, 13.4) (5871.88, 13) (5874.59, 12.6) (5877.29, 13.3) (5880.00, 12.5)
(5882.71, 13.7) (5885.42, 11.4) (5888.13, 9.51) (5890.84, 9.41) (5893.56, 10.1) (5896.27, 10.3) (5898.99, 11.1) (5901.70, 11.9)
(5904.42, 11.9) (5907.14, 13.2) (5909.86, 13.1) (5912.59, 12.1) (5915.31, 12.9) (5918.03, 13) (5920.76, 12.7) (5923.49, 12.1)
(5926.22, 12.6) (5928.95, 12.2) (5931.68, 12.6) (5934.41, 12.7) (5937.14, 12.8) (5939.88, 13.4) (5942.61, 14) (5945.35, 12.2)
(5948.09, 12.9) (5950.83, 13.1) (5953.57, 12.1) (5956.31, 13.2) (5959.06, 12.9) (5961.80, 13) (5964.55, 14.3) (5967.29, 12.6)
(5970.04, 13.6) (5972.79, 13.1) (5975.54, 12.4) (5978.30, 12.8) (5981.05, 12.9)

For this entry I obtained 1.09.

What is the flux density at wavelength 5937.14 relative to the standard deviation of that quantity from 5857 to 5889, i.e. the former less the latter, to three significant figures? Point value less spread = 11.7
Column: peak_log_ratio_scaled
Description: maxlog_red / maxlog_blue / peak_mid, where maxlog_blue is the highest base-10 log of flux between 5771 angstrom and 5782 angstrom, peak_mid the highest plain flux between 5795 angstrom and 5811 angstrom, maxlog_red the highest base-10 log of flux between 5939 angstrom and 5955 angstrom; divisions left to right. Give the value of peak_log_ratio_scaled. 0.067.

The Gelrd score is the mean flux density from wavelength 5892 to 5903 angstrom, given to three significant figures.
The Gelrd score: 10.8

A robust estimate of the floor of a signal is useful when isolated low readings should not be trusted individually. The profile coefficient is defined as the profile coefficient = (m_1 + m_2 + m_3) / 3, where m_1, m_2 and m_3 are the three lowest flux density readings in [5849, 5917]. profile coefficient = 9.7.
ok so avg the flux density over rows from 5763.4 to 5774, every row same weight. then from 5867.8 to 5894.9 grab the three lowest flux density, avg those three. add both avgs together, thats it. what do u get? 23.3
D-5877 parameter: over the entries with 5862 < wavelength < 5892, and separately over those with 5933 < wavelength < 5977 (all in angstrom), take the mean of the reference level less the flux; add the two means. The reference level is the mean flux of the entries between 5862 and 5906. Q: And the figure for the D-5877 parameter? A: -1.5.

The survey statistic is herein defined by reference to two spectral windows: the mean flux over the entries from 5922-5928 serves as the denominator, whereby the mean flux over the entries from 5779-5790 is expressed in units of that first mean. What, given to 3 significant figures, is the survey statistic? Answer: 1.05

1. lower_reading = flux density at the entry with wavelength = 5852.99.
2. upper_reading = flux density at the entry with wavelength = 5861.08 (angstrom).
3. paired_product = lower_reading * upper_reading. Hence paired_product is 177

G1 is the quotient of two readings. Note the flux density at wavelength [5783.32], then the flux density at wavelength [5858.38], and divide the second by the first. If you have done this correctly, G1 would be 1.02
